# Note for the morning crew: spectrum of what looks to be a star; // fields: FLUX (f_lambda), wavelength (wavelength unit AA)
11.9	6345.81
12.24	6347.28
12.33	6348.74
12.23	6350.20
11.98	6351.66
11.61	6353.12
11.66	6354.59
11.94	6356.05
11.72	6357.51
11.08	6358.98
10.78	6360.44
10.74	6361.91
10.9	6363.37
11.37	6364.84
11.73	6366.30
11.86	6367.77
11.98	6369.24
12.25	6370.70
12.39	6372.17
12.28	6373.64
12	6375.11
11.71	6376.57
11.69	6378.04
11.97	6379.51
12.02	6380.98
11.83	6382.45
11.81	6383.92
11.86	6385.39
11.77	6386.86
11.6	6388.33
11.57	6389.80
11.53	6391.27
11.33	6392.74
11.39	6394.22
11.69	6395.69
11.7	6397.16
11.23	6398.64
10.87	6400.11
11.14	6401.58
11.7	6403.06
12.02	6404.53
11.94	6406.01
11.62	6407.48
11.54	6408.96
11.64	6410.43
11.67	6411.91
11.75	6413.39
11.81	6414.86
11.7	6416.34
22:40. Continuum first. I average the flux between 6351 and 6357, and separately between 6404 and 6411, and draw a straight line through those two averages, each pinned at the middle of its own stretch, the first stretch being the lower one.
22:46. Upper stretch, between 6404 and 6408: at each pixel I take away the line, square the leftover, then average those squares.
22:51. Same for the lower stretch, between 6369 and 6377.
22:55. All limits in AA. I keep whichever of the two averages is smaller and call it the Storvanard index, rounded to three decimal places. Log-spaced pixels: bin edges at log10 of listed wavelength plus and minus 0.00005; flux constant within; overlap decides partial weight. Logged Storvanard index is 0.041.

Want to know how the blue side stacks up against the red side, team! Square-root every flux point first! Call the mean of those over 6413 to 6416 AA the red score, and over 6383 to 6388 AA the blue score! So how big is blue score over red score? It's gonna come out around 1.00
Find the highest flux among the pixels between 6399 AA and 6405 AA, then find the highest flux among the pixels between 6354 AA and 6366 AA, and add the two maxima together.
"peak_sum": 23.96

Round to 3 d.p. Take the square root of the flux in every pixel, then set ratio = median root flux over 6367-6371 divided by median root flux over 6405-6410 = 1.015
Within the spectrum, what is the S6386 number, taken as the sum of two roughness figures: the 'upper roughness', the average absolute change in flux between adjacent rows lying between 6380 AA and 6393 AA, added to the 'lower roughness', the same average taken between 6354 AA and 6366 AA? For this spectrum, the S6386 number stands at 0.40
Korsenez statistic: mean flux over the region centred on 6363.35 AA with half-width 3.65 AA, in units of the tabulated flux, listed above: 11.1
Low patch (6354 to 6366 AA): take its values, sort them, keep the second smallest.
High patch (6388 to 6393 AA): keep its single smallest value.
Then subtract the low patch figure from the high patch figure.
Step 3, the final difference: 0.55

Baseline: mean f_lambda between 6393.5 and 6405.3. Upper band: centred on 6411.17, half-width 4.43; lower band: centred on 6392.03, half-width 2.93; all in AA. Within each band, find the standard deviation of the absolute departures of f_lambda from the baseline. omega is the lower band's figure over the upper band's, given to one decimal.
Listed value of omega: 0.3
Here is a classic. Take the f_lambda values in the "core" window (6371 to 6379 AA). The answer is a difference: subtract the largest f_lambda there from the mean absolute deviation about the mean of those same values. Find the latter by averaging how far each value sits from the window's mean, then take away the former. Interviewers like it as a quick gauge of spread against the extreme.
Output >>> -12.1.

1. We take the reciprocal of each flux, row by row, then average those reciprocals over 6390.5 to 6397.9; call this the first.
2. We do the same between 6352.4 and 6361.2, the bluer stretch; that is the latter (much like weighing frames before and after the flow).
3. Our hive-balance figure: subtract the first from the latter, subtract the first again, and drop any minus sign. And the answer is 0.0862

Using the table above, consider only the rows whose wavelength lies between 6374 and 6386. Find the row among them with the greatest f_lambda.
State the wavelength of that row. 6380.98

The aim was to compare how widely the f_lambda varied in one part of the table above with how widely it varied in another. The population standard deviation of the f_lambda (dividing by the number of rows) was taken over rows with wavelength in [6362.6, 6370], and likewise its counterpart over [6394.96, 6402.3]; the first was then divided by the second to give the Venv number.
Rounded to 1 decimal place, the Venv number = 1.2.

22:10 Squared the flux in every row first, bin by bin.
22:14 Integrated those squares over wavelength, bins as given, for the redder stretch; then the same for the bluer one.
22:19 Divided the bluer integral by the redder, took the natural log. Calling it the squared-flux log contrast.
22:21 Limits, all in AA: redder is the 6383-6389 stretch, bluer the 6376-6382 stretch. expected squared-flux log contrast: 0.01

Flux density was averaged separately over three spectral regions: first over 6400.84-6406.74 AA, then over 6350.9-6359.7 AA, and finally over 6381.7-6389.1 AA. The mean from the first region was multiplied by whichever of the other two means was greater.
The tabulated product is 138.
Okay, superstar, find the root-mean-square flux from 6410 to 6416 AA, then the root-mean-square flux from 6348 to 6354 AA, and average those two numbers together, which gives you 11.9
